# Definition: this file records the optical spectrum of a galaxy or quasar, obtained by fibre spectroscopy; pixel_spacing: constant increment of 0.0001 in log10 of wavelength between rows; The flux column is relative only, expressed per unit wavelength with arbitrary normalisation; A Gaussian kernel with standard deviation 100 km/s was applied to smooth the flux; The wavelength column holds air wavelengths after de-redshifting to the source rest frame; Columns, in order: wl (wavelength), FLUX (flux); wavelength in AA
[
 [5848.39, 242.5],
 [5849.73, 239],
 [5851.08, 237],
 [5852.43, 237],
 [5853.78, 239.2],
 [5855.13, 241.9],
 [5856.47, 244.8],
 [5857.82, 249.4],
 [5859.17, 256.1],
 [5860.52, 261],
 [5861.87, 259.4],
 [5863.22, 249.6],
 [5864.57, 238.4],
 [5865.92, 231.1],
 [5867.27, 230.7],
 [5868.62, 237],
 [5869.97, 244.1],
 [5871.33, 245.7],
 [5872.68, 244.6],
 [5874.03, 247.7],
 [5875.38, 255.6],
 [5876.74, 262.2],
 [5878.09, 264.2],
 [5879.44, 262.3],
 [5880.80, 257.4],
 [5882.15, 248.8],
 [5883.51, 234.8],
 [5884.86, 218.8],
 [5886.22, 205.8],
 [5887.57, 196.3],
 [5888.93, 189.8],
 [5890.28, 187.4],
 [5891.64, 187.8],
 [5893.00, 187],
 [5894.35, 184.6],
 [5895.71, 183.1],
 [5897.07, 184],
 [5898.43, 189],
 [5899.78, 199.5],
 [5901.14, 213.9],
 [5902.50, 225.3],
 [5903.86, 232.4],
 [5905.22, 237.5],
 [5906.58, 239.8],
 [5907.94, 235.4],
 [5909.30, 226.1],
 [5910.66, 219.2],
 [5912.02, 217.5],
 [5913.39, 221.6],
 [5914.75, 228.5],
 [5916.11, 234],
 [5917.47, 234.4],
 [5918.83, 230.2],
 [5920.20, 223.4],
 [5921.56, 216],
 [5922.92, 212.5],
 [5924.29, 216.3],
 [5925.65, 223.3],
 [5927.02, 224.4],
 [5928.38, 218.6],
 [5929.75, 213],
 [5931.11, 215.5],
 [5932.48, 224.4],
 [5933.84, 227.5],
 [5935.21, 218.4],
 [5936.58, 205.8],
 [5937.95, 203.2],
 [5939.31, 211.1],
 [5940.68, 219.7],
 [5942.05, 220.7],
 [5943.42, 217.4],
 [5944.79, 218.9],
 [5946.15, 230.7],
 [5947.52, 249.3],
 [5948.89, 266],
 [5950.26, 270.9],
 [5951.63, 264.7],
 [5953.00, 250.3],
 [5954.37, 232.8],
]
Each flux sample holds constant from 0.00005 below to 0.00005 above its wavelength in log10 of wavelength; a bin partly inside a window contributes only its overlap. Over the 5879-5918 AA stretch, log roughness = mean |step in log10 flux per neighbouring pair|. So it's 0.013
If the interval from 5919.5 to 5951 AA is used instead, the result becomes 0.013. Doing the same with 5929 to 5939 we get 0.013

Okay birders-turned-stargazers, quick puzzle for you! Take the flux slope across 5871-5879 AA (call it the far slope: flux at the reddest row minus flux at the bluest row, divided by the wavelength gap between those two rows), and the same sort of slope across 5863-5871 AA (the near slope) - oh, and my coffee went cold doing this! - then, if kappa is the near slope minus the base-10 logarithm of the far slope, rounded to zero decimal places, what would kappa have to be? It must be -1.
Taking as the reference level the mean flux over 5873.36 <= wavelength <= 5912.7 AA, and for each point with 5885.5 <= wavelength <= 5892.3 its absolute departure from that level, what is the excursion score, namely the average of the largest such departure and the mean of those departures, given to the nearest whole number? 30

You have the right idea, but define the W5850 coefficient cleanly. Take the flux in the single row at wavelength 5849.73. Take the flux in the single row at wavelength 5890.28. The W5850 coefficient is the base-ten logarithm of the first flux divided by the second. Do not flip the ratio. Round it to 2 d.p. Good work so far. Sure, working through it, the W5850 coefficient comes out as 0.11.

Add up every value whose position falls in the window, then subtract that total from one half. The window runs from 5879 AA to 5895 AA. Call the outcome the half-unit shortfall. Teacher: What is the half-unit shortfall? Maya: -2560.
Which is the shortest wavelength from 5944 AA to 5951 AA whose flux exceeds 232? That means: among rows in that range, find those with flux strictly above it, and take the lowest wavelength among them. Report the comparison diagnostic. 5947.52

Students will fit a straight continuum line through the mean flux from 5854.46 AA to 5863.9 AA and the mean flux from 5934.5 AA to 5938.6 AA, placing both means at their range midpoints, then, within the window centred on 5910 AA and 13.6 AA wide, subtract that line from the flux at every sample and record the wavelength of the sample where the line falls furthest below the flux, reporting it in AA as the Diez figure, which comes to 5906.58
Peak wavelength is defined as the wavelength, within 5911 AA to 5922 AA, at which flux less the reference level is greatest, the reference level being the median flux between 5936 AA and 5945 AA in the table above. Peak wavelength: 5917.47 AA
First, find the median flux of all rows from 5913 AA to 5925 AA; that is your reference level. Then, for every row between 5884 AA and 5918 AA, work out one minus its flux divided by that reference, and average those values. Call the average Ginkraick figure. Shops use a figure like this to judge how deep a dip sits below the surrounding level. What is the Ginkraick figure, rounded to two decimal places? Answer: 0.05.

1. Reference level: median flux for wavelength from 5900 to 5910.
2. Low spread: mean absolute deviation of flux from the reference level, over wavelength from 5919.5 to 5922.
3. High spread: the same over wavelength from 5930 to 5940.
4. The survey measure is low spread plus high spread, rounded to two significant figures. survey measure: 30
